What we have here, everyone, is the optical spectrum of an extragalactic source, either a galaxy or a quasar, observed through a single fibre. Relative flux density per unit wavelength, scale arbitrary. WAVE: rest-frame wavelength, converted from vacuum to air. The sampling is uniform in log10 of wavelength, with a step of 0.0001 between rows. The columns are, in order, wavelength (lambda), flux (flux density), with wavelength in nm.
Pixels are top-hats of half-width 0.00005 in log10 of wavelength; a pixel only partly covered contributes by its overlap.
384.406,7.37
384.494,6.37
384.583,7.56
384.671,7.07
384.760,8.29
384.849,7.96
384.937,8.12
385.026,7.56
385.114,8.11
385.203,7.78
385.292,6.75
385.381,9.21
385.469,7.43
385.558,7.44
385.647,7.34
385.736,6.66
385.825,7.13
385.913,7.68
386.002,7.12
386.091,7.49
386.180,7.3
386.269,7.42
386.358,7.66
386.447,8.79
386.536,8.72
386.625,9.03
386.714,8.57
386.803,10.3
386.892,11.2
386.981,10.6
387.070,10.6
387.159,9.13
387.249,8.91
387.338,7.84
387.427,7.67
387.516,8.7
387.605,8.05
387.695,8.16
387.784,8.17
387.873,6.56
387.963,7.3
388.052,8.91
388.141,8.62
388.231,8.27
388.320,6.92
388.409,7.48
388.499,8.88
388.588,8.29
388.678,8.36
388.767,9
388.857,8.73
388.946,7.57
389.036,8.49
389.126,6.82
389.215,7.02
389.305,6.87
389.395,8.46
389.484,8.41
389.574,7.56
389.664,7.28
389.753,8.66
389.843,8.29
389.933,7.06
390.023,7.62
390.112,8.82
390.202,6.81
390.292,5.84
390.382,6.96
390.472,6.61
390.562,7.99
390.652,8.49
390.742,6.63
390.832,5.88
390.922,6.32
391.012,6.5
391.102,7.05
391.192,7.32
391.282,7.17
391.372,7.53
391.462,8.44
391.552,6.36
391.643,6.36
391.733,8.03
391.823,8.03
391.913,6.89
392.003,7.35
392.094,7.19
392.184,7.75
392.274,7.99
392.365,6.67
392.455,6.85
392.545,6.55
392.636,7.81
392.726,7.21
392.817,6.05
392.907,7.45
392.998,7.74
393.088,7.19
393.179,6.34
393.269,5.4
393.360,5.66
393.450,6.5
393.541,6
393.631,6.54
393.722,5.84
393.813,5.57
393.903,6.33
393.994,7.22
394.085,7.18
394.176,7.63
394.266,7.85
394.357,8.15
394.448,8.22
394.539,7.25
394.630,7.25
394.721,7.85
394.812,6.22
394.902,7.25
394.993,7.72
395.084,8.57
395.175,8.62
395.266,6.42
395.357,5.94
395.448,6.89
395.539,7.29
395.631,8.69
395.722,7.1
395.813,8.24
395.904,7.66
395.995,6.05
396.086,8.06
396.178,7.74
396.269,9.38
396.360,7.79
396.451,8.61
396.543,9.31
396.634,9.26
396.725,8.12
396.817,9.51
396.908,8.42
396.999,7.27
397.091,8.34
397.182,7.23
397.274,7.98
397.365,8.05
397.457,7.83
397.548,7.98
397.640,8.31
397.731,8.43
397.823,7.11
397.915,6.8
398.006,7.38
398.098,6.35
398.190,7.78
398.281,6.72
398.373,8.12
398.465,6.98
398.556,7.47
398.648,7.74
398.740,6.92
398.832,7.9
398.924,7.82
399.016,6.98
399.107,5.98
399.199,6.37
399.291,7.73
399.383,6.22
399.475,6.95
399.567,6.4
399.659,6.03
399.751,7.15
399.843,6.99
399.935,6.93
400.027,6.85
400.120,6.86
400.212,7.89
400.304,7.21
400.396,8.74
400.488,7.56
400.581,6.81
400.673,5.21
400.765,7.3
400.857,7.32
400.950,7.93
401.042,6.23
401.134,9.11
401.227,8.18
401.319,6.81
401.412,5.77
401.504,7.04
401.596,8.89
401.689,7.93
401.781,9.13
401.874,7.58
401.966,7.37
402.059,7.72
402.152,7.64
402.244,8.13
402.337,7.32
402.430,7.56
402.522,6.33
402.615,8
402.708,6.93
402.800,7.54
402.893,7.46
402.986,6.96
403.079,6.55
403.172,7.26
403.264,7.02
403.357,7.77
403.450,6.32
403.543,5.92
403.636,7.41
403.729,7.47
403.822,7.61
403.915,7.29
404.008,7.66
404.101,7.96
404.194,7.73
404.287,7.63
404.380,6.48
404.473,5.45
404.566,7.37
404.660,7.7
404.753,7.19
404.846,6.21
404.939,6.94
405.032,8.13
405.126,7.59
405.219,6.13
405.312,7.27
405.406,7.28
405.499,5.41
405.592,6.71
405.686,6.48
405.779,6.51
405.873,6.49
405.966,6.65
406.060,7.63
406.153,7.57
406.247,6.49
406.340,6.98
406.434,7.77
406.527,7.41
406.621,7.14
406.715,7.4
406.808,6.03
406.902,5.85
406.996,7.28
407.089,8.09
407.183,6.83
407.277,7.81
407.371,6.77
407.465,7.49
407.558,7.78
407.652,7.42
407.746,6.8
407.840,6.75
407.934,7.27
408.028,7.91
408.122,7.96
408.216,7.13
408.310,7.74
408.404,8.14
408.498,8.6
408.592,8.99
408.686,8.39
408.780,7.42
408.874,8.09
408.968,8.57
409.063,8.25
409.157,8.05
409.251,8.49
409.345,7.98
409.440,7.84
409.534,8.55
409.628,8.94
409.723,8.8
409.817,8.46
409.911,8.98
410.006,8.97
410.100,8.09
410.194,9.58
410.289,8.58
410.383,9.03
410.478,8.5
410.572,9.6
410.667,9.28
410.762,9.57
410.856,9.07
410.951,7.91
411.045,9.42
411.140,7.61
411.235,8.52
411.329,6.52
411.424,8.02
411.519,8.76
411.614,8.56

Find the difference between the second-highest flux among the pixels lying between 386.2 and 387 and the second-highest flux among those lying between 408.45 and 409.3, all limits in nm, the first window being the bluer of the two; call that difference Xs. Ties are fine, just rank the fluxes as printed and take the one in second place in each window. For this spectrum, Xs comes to 2.0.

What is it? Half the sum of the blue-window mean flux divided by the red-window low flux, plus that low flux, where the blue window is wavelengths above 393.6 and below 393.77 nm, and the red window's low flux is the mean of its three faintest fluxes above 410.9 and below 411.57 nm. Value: 4.09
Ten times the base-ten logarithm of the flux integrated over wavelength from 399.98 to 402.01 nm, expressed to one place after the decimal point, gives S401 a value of 11.8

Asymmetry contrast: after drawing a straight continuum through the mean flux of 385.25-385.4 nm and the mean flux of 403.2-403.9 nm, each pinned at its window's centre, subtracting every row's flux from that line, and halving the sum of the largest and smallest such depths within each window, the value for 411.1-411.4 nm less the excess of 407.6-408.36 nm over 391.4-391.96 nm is -0.1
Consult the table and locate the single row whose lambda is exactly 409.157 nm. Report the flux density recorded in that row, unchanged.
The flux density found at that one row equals 8.05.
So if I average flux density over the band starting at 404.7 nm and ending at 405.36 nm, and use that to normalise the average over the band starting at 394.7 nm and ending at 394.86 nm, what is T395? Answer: 1.0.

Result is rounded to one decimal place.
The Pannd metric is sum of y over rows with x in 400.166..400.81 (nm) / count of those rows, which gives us 7.2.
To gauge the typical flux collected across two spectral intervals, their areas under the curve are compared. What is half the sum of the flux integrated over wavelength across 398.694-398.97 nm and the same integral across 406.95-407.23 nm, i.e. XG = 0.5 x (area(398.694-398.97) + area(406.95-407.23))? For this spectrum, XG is 2.08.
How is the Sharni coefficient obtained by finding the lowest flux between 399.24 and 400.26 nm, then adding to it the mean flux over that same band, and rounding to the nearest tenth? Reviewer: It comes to 12.9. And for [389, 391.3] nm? 13.2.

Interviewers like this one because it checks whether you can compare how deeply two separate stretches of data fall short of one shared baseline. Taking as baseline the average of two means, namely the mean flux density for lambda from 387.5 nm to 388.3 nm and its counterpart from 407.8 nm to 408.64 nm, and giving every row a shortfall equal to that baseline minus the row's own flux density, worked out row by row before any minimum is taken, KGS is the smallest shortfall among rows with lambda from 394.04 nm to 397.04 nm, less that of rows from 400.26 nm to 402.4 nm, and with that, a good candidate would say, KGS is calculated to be -0.38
